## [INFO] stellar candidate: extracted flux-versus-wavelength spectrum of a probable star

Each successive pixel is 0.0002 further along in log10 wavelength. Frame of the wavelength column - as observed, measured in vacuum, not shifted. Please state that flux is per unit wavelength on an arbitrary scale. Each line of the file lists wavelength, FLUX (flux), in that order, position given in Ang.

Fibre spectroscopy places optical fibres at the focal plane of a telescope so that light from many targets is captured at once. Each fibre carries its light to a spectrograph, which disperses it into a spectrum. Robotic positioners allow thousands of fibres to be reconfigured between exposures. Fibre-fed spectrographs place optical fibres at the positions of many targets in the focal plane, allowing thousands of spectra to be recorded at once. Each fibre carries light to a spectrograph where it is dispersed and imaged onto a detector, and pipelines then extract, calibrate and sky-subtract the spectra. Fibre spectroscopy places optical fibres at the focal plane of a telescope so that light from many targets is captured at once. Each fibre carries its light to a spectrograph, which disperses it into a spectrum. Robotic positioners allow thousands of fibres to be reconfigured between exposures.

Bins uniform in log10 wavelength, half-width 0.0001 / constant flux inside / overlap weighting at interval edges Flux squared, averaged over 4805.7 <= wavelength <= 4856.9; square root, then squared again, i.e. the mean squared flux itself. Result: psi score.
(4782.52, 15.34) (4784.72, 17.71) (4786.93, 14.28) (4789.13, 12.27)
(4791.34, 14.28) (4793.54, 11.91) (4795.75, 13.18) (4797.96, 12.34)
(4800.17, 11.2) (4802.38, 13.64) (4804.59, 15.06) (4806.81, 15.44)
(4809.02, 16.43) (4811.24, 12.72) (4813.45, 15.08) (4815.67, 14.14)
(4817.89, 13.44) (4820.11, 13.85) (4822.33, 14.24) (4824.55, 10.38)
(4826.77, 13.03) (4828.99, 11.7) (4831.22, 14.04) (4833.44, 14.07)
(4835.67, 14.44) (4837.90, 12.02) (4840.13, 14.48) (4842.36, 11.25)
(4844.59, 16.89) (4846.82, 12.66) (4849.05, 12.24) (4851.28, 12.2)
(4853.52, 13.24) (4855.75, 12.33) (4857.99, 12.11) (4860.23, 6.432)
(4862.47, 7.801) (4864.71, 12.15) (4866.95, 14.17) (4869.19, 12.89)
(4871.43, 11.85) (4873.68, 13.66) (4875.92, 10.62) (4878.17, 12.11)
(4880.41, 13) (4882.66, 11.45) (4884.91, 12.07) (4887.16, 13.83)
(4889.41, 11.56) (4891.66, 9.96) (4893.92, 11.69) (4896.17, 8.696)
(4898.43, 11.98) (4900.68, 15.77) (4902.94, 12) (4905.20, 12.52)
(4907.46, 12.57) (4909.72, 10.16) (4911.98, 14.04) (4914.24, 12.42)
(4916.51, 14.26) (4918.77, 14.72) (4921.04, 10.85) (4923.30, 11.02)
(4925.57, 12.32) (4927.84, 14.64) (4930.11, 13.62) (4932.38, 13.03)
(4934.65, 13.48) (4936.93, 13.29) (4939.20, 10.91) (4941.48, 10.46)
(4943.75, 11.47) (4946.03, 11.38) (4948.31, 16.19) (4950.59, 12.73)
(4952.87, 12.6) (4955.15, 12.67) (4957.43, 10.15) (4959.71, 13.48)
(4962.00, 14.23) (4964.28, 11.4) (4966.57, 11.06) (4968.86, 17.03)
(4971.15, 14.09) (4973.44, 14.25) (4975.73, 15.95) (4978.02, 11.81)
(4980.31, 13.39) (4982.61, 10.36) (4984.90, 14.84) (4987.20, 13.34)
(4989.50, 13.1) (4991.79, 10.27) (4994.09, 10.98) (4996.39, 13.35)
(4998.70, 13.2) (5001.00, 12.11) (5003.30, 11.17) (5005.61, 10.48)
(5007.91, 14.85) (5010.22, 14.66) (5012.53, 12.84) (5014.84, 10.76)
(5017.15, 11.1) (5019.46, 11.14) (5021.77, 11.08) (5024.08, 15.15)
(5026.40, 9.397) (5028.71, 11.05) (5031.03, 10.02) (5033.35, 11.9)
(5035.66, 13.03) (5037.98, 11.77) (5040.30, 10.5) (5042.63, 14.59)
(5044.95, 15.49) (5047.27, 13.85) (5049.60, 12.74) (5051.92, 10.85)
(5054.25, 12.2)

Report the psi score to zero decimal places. 184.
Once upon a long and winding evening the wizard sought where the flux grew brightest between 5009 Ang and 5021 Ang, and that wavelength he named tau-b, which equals 5010.22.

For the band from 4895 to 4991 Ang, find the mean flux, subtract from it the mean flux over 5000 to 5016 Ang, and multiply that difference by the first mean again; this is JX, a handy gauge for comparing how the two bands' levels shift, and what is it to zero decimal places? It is 5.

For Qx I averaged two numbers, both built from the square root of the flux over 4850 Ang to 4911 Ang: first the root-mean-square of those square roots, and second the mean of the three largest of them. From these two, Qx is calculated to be 3.63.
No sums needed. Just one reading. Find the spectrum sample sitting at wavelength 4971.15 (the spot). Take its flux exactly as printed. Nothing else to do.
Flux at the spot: 14.09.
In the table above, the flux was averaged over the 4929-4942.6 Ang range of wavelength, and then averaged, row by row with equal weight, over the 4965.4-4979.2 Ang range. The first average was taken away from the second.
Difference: 1.6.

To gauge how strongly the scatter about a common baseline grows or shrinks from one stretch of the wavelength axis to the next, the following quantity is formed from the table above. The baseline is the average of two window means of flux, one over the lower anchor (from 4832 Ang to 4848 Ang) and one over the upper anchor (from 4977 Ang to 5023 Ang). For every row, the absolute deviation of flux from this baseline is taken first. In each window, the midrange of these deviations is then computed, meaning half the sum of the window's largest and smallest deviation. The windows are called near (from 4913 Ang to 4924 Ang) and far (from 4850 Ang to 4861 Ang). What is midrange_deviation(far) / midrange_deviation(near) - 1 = 1.6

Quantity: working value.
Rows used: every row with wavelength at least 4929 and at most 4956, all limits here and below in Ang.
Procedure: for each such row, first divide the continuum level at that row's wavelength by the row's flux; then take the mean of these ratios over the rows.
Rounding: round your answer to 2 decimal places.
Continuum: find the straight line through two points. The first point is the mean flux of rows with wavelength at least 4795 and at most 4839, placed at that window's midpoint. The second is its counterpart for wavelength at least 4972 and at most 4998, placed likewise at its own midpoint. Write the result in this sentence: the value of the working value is 1.04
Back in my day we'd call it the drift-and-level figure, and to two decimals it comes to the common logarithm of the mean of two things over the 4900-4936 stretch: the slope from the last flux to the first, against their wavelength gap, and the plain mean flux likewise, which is 0.81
